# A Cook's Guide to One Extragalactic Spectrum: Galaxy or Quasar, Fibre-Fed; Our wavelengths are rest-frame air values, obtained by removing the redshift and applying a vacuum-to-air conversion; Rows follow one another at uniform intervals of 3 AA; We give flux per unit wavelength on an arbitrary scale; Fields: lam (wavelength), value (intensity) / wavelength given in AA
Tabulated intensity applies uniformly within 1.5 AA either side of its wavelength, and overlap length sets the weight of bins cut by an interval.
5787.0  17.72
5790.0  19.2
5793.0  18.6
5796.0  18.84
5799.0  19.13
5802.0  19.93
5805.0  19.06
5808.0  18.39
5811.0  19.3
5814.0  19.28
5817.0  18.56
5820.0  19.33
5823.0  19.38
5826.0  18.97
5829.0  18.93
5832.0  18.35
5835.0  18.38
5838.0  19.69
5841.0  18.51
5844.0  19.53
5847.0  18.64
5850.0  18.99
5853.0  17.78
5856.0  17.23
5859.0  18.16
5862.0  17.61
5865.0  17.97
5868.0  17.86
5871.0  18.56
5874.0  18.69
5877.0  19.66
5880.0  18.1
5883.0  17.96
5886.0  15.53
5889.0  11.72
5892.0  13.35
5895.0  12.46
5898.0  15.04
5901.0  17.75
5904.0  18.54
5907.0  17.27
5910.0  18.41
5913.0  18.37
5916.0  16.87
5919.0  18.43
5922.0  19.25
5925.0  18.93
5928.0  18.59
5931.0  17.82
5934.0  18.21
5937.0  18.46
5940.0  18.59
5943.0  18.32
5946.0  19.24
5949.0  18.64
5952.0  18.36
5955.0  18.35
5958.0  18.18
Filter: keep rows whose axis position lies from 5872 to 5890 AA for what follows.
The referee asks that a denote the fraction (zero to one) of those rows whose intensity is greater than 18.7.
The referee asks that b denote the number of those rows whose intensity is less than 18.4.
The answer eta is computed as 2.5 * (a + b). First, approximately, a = 0.17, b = 4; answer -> 10.4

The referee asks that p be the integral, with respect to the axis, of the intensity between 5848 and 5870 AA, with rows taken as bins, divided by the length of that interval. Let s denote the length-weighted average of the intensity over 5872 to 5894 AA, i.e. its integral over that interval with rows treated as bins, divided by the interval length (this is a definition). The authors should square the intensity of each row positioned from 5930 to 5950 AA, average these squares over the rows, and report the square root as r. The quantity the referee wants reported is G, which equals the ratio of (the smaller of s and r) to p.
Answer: 0.91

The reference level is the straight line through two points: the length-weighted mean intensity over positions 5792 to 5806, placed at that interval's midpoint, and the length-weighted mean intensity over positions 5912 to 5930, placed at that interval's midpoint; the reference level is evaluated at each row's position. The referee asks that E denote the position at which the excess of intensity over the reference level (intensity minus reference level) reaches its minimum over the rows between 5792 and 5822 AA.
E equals 5808.0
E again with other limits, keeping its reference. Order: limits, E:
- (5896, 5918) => 5898.0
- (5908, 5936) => 5916.0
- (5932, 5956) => 5934.0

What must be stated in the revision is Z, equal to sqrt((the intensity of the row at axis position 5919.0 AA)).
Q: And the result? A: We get 4.29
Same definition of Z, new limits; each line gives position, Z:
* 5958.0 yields 4.26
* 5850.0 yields 4.36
